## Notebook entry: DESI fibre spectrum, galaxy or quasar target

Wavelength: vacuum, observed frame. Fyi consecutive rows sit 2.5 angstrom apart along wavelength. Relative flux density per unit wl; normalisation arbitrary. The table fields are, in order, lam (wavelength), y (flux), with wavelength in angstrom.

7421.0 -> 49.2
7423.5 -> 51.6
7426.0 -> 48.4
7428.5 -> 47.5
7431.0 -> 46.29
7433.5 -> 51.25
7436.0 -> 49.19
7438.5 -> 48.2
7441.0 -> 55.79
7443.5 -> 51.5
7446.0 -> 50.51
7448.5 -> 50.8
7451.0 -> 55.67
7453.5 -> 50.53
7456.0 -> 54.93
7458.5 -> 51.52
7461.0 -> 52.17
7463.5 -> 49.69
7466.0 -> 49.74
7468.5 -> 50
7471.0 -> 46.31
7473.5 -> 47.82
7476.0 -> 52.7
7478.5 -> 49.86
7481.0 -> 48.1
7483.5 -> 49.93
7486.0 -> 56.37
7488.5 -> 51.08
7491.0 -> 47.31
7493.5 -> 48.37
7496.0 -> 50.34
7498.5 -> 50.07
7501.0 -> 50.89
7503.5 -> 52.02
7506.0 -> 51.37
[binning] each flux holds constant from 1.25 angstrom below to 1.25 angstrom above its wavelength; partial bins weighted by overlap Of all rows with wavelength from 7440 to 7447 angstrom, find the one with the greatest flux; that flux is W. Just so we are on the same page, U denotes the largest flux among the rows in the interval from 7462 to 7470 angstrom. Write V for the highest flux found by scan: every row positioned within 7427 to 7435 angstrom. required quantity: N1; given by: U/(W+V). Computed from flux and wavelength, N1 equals 0.467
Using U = 50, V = 51.25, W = 55.79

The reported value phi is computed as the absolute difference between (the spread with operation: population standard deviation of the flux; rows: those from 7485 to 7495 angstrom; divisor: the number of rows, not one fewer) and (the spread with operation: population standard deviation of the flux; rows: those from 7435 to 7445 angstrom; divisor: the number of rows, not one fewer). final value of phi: 0.58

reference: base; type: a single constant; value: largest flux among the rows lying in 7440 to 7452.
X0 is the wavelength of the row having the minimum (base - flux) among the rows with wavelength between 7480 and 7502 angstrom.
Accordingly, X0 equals 7486.0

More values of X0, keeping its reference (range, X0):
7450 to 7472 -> 7451.0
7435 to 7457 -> 7441.0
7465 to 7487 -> 7486.0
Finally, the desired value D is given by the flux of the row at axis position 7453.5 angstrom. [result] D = 50.53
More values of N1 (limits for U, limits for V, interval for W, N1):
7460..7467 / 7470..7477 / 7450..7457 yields 0.481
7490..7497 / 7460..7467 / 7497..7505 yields 0.483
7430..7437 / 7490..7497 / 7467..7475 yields 0.511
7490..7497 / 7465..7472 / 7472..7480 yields 0.490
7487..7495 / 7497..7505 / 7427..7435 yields 0.495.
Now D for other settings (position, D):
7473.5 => 47.82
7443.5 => 51.5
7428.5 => 47.5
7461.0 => 52.17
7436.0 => 49.19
